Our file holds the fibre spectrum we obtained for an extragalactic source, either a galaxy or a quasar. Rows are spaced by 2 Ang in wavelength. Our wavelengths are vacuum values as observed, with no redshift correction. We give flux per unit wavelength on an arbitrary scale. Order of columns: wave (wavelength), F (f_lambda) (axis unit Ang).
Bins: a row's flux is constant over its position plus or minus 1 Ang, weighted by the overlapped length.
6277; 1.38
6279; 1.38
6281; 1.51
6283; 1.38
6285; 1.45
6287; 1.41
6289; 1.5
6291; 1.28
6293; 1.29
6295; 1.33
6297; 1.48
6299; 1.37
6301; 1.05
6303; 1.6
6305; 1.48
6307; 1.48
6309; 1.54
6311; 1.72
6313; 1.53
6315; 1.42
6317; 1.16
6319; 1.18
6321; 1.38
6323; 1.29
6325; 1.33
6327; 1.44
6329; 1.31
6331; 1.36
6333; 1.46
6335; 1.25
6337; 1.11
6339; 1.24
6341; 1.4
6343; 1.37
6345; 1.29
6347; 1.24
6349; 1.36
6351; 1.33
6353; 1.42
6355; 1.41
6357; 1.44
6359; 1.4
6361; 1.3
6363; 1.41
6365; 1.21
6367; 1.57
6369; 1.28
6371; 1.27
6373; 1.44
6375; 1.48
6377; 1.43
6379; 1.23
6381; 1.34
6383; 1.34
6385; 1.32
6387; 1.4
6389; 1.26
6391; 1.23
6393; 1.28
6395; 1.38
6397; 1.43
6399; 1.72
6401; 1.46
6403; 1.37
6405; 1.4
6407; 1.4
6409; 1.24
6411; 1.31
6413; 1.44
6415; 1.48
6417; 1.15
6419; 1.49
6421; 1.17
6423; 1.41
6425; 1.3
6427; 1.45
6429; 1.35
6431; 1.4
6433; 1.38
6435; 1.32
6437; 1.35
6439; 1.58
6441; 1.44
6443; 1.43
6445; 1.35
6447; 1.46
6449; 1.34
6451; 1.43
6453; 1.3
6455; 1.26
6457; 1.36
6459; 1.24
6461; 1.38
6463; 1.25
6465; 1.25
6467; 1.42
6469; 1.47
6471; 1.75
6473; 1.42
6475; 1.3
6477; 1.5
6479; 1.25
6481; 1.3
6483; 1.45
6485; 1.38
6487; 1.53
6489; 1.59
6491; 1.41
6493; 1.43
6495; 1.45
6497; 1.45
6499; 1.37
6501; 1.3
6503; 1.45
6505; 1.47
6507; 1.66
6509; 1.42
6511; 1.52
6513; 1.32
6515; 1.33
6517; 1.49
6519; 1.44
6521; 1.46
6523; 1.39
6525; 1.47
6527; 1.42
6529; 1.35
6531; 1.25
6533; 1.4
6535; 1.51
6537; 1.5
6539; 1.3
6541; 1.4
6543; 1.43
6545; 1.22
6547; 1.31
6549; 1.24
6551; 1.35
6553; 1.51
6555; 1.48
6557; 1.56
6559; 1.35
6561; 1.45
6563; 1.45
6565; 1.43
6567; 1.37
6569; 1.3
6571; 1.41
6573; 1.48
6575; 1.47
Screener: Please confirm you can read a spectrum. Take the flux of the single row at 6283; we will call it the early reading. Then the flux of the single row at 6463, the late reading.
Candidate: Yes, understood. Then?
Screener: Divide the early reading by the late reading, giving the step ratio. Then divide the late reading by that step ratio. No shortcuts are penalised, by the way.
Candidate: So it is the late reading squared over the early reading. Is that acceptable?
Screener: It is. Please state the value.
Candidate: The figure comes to 1.13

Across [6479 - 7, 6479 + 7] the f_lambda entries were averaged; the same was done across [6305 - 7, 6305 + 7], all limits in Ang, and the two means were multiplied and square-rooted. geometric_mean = 1.42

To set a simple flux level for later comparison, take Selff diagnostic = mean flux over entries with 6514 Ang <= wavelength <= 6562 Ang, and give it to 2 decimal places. 1.40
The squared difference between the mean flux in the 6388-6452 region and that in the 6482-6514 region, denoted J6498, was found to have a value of 0.0047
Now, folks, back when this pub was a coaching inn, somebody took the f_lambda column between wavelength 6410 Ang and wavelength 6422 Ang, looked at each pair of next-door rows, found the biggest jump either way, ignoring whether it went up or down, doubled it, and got 0.68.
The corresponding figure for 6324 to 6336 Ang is 0.42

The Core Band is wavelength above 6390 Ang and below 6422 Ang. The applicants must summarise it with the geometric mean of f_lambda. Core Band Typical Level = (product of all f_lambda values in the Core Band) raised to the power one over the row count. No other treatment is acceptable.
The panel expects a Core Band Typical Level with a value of 1.37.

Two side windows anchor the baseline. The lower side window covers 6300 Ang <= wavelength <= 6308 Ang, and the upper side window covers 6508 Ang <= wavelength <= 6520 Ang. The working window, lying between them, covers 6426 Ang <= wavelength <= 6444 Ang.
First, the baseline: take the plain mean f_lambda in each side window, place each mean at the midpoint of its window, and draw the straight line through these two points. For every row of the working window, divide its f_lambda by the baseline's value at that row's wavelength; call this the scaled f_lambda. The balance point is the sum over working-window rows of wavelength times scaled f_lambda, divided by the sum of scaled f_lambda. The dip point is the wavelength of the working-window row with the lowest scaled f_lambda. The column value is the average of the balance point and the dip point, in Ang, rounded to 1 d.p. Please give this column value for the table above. 6435.0 Ang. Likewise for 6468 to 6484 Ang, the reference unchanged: 6477.4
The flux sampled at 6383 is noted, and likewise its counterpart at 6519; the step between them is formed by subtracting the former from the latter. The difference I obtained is 0.10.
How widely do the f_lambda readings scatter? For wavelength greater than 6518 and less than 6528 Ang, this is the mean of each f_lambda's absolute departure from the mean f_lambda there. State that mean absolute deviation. 0.025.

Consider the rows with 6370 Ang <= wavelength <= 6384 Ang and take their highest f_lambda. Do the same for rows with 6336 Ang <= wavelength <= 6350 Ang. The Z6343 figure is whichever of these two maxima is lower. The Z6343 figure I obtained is 1.40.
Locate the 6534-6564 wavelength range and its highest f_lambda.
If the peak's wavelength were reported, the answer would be 6557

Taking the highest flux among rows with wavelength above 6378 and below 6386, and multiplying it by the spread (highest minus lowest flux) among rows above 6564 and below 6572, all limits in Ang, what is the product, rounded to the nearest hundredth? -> 0.17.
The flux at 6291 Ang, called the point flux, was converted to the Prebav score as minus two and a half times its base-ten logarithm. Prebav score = -0.268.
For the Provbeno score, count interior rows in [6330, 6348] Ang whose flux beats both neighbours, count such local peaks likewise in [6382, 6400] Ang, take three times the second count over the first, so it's 1.5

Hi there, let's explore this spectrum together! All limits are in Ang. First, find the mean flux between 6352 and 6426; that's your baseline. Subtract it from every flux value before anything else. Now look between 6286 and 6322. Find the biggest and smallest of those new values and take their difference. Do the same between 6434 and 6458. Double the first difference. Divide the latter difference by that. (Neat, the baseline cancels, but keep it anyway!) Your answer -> 0.2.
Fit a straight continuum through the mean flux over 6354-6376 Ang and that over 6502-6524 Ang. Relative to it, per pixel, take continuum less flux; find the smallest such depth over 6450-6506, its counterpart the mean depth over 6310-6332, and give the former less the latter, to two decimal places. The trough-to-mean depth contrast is -0.31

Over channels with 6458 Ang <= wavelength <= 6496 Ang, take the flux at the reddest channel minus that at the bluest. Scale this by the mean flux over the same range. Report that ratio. 0.15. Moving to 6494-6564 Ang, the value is 0.00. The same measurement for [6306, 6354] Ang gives -0.04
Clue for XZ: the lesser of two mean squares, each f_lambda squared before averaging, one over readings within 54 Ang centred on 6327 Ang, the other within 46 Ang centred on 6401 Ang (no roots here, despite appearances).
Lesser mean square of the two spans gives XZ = 1.86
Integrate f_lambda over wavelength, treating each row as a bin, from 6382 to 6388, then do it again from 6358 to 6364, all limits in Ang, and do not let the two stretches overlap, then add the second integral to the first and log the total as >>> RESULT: 16.3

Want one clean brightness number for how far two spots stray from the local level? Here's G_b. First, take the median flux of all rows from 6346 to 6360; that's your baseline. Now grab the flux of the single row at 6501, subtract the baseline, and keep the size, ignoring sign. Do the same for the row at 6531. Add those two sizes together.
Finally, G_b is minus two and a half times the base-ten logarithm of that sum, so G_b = 1.51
